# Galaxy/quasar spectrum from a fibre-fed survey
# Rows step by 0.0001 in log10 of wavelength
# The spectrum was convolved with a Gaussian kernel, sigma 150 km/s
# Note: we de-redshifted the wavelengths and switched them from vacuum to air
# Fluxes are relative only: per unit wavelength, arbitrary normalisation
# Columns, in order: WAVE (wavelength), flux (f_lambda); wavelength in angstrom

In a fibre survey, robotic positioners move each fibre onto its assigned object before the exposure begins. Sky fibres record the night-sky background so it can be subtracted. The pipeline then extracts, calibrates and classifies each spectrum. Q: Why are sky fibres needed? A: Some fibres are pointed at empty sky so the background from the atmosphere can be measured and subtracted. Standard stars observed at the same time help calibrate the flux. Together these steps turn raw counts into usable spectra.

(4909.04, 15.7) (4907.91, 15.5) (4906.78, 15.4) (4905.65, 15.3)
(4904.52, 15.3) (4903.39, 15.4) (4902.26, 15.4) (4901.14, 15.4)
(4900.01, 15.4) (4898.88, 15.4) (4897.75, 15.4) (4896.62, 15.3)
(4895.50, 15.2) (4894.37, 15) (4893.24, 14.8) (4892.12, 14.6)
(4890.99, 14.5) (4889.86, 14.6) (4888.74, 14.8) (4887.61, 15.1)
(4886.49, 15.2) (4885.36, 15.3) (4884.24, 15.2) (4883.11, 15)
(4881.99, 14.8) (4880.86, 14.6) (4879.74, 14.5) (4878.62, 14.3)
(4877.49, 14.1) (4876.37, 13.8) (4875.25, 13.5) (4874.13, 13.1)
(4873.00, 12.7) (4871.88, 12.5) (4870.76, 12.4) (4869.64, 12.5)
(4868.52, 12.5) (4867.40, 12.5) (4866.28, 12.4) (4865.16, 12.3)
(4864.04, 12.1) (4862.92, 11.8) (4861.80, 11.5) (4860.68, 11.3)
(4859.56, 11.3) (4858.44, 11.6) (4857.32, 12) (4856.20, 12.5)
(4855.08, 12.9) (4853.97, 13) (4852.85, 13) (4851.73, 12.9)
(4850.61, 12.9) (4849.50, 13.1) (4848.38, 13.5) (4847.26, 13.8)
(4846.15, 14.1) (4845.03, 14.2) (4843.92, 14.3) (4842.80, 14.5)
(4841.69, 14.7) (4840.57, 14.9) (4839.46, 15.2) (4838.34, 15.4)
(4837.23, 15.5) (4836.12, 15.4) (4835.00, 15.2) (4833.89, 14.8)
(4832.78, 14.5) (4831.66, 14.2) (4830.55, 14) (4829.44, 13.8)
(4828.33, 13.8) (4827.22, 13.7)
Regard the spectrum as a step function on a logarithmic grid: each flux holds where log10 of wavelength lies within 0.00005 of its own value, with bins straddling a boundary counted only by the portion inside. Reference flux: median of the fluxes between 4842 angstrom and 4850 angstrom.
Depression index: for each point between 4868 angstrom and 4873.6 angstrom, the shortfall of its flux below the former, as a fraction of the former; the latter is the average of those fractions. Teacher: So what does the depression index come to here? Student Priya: 0.112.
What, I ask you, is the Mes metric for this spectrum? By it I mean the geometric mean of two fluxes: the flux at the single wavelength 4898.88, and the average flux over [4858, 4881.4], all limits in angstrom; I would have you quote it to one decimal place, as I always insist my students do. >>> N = 14.0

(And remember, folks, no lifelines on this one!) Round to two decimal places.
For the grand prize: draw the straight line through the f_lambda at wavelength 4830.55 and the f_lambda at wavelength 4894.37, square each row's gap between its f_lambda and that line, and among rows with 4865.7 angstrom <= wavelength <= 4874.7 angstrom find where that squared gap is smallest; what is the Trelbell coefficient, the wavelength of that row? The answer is 4874.13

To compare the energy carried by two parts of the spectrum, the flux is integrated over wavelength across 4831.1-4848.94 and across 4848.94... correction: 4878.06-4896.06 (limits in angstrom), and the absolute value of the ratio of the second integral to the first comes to 1.02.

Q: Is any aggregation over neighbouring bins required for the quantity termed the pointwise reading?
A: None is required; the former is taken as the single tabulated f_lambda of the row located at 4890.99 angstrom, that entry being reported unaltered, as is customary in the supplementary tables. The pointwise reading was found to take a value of 14.5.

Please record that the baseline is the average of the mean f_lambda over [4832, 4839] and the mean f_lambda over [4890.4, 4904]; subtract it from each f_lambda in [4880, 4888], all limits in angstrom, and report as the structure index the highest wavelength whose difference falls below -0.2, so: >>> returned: 4881.99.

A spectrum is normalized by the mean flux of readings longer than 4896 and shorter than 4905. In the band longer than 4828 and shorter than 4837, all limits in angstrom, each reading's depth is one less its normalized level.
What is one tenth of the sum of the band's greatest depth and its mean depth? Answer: 0.016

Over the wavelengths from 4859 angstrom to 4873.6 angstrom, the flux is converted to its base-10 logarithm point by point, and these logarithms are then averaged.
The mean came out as 1.08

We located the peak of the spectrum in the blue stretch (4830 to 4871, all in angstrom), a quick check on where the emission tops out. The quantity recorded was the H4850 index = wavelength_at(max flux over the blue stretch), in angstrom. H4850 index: 4837.23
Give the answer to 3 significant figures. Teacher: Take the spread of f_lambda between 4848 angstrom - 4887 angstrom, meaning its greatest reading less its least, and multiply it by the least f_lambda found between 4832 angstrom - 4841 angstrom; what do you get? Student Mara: 58.0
